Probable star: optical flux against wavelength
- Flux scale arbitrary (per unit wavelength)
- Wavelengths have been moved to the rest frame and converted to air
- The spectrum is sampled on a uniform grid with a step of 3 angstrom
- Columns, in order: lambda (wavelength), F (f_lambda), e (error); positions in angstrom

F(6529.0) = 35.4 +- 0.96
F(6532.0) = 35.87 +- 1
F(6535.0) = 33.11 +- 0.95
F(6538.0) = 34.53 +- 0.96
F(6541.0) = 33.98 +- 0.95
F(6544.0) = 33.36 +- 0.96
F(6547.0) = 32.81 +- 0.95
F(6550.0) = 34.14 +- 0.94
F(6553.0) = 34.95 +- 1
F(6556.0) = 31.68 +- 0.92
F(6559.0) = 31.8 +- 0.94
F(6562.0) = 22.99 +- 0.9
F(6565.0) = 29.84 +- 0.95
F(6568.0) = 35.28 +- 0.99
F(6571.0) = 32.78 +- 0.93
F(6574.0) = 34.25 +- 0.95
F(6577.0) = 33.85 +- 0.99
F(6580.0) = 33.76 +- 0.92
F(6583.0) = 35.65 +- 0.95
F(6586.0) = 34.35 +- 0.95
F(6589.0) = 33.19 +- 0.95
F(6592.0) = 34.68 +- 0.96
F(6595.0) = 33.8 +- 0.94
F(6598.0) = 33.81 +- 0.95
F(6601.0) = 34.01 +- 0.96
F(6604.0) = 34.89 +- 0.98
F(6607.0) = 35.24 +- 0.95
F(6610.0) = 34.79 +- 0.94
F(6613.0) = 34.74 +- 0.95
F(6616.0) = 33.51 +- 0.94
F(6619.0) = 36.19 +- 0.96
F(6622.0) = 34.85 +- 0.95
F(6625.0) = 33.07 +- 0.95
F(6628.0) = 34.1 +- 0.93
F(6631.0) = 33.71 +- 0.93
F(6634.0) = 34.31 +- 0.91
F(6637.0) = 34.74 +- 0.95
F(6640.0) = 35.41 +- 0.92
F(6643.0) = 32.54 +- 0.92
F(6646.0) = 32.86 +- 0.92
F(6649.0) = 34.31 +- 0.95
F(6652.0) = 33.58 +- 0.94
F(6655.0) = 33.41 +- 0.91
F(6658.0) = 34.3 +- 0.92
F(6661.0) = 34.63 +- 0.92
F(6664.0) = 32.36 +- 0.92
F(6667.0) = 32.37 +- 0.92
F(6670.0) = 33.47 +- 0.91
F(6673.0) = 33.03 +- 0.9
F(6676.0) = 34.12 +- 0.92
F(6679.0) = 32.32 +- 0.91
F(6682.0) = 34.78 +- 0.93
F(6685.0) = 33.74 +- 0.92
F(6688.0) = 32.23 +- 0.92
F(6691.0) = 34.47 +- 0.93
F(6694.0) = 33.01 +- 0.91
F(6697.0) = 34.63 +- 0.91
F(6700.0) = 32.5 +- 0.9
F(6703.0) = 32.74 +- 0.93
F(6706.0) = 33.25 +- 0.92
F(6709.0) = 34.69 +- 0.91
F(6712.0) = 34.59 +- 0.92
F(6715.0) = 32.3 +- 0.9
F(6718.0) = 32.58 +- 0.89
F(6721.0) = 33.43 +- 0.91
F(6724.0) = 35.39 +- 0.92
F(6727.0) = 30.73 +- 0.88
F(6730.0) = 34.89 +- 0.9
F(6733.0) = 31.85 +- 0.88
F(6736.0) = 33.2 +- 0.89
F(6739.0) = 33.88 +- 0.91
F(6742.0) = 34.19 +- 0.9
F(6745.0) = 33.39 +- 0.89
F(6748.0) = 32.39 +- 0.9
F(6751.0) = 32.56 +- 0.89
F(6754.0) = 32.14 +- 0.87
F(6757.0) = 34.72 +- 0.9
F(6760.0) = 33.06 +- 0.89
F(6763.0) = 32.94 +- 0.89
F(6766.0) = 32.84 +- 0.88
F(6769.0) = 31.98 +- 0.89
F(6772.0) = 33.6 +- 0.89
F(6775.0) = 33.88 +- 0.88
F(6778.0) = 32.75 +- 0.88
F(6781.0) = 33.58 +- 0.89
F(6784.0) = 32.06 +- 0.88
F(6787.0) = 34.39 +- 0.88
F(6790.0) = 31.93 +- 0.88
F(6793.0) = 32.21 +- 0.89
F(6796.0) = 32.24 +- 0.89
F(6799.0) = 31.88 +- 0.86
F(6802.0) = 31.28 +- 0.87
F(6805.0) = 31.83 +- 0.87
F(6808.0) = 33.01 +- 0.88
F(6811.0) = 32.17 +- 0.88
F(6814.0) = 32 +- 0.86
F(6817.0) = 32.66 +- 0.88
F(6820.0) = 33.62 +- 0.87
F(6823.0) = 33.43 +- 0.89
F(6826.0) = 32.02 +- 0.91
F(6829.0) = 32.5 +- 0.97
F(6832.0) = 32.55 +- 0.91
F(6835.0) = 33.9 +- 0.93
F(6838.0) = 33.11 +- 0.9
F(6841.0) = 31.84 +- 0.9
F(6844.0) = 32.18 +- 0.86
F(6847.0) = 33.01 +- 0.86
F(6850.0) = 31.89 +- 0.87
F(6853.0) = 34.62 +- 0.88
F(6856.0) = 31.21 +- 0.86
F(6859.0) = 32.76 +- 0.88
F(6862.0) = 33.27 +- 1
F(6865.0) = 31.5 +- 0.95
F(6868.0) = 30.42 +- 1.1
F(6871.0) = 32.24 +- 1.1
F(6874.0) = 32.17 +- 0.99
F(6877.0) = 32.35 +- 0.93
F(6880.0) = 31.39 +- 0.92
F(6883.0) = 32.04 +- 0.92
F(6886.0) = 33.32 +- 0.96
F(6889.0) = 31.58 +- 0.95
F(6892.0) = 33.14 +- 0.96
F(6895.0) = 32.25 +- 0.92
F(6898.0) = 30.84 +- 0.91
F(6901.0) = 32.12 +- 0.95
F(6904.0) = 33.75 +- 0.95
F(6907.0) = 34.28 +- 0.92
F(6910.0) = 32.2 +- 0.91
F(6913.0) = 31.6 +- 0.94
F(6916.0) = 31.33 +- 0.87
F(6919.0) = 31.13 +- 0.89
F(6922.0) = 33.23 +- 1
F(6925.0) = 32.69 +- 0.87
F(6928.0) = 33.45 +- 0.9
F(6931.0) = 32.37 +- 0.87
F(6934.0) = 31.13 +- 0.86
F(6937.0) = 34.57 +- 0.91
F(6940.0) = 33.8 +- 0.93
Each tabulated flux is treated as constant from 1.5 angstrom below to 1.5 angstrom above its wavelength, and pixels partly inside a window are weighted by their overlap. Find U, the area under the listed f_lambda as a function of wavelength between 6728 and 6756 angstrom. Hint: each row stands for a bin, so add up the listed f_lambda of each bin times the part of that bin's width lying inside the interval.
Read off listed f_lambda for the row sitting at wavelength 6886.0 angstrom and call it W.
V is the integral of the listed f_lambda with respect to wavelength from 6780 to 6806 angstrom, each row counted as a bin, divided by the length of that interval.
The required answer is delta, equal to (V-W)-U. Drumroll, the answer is -929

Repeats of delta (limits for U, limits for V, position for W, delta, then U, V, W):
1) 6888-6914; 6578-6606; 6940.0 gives -843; 844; 34.2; 33.8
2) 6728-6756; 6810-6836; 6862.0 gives -929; 928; 32.8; 33.27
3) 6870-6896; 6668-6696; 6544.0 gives -839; 839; 33.5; 33.36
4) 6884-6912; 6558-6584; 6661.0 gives -915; 912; 32.2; 34.63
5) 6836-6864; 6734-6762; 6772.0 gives -915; 914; 33.2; 33.6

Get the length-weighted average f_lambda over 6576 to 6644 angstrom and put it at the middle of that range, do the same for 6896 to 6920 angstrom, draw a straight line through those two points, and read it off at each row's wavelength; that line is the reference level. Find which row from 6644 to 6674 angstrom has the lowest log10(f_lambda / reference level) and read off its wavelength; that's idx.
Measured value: 6664.0 angstrom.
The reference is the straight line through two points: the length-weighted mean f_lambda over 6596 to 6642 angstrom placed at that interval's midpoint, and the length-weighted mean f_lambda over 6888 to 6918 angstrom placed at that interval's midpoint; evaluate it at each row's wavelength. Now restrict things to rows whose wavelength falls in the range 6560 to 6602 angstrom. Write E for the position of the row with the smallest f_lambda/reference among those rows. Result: 6562.0 angstrom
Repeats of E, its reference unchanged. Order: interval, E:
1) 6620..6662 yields 6643.0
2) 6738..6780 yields 6769.0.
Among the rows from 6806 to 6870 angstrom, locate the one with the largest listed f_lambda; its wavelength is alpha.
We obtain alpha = 6853.0 angstrom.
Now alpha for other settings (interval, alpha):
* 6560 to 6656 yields 6619.0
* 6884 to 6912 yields 6907.0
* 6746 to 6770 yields 6757.0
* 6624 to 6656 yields 6640.0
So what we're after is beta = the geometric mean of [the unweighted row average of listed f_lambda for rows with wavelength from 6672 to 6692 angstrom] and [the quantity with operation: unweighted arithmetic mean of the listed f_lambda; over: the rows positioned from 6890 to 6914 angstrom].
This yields 33.0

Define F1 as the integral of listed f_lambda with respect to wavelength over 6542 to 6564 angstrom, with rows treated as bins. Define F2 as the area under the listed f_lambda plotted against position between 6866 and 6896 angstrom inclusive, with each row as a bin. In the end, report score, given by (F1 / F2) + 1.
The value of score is 1.7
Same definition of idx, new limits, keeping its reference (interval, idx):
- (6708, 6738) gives 6727.0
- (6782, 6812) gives 6802.0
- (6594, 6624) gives 6616.0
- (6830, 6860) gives 6856.0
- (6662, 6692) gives 6664.0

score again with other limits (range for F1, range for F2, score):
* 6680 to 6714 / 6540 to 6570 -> 2.2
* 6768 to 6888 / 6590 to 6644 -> 3.1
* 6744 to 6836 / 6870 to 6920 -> 2.9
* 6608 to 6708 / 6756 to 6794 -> 3.7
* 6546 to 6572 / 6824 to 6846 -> 2.2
